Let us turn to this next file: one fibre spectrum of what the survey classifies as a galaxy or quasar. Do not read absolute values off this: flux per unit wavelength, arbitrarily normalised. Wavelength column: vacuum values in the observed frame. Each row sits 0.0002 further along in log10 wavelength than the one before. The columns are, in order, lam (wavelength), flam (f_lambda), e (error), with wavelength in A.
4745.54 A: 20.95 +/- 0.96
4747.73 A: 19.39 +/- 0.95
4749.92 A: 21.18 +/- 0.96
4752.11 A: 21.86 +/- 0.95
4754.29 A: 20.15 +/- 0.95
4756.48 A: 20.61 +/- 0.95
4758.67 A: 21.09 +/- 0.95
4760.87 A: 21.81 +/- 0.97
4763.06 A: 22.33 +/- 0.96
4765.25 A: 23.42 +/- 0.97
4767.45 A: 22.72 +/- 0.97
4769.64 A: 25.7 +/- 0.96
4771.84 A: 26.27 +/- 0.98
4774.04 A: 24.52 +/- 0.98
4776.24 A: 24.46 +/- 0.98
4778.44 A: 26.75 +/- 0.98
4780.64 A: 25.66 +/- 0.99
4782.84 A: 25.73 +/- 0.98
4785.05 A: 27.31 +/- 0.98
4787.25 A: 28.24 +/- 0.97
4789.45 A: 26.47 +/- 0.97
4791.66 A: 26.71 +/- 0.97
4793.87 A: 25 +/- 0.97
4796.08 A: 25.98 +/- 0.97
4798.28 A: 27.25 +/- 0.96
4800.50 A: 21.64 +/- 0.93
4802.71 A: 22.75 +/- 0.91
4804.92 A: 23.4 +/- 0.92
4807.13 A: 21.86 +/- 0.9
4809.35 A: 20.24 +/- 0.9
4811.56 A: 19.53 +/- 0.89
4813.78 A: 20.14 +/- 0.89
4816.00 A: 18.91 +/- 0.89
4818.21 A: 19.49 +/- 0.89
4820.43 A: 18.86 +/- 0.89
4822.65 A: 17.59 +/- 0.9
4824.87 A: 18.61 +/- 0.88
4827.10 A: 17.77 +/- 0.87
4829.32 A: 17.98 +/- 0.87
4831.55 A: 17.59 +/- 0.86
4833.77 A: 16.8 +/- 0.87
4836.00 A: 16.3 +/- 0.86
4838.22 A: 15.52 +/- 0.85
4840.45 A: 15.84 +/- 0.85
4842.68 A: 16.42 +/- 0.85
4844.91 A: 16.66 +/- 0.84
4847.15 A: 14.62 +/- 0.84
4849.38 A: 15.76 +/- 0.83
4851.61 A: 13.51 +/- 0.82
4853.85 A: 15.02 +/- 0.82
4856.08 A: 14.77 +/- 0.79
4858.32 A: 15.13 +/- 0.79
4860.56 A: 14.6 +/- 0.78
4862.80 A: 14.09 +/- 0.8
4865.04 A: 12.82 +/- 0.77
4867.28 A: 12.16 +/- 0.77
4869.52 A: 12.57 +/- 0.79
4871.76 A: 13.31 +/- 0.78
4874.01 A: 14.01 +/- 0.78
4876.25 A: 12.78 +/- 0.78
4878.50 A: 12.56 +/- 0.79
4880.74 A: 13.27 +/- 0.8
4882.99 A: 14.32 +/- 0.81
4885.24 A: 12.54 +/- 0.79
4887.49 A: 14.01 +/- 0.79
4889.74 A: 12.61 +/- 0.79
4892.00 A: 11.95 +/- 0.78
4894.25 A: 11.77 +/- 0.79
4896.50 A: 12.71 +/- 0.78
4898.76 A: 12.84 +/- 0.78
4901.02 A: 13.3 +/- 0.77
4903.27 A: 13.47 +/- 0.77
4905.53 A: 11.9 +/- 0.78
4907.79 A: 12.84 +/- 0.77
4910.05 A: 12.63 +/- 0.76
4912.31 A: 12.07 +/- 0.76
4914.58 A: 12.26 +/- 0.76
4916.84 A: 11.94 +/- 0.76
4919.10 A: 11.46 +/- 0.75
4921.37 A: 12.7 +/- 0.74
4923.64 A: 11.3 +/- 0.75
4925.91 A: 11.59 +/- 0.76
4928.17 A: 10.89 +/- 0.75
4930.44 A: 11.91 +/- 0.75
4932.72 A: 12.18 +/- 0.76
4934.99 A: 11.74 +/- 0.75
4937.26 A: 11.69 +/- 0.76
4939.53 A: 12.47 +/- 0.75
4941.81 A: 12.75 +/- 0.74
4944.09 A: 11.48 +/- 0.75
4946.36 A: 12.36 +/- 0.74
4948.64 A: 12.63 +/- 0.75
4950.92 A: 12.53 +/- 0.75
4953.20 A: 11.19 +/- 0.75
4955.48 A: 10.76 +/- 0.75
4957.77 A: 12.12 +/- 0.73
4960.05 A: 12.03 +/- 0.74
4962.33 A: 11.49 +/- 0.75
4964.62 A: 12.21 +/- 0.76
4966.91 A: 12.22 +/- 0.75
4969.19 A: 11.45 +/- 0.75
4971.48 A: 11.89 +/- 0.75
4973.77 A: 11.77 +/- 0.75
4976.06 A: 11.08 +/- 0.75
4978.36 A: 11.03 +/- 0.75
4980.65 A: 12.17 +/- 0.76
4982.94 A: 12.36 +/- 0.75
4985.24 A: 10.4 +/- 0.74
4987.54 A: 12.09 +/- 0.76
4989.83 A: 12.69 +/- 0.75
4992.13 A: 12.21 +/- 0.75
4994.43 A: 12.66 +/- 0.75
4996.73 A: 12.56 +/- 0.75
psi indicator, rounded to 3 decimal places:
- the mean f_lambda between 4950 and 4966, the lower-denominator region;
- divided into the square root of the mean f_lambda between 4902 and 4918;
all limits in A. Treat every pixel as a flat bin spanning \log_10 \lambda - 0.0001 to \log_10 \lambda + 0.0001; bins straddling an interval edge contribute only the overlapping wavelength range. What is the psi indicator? 0.300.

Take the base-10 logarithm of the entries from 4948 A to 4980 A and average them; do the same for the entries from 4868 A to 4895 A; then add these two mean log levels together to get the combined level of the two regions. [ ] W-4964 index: 2.18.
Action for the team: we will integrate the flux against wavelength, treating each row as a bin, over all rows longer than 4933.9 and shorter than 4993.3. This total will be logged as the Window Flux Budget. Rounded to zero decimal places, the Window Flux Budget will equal 706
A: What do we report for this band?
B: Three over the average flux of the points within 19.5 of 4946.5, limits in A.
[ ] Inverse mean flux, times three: 0.252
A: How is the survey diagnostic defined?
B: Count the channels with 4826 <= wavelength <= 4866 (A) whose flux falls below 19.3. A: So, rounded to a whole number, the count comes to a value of 18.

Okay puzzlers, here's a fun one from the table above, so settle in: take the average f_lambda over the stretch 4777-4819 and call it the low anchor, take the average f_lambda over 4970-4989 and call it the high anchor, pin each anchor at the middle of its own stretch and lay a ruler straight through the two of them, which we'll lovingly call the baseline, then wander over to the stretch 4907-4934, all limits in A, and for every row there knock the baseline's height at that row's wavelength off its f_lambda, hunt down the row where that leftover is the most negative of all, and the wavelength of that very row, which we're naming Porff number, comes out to 4919.10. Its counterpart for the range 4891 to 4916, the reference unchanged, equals 4894.25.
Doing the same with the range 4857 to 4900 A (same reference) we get 4867.28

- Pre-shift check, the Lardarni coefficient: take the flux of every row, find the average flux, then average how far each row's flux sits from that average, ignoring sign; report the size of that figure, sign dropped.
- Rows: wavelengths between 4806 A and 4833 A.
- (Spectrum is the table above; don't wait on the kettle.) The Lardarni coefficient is 1.0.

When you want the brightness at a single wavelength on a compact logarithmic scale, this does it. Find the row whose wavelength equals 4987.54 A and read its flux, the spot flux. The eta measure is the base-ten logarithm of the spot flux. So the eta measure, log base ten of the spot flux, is 1.08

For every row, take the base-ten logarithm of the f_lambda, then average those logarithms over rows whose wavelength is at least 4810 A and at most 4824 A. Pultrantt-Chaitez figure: 1.28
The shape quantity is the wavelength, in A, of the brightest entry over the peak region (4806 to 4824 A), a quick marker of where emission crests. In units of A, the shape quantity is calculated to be 4807.13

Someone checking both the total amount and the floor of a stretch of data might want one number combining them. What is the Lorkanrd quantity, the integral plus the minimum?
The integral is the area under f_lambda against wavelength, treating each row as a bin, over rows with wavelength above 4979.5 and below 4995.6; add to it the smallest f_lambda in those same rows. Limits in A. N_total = 205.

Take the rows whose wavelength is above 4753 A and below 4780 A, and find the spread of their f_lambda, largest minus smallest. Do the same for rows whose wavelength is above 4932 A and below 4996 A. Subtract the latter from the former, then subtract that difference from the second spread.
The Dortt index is -1.9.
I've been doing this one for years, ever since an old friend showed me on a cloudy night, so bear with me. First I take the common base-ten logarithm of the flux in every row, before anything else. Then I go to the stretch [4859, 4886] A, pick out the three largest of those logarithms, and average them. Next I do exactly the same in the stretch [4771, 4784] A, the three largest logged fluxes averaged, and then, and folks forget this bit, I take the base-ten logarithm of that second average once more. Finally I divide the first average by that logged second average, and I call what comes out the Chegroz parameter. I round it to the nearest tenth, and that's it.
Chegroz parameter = 7.6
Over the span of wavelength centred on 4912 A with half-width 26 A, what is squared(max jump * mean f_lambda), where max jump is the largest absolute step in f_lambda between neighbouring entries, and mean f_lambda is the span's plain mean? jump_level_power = 370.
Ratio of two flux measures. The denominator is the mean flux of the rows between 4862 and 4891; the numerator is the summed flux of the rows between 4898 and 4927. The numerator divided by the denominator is 12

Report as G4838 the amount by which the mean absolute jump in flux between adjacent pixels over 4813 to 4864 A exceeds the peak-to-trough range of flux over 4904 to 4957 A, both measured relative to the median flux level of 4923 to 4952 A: -1.3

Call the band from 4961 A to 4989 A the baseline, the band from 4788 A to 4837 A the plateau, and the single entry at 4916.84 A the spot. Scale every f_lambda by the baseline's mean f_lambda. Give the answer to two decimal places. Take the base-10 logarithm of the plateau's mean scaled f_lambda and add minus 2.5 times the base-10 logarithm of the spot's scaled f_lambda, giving 0.23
